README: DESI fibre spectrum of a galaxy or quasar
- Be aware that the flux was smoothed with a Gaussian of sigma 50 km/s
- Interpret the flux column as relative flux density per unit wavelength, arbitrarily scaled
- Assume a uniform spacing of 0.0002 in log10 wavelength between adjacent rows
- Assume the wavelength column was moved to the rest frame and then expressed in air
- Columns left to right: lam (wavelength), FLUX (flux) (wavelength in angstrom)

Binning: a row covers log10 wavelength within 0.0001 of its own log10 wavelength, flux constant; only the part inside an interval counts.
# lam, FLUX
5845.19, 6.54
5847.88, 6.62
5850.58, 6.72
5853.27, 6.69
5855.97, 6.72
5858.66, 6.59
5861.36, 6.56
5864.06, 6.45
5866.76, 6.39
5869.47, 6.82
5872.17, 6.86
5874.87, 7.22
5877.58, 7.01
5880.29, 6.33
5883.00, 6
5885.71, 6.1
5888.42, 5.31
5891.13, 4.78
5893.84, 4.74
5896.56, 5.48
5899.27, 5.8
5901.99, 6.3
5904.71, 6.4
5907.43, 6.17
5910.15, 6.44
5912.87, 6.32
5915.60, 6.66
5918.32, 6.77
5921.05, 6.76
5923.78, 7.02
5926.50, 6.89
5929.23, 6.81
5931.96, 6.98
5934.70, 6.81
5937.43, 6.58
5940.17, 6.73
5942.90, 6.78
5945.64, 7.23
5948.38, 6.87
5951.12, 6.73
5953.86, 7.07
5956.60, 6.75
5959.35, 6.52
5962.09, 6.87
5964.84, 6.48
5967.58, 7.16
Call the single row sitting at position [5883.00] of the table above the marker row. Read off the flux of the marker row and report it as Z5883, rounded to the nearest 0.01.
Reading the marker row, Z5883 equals 6.00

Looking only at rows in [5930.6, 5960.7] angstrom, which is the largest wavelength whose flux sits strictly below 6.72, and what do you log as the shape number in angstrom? 5959.35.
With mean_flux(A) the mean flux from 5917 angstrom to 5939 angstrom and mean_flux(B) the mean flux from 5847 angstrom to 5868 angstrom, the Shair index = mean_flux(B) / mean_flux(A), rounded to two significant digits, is 0.97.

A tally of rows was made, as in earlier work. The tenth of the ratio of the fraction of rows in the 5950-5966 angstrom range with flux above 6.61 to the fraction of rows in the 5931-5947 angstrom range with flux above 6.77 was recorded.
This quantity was 0.10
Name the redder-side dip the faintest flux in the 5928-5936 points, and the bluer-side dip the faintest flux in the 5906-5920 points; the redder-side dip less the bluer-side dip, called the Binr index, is 0.64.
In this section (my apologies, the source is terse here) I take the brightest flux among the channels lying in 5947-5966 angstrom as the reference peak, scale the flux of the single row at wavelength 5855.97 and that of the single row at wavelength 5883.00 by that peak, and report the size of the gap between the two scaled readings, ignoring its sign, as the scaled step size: 0.102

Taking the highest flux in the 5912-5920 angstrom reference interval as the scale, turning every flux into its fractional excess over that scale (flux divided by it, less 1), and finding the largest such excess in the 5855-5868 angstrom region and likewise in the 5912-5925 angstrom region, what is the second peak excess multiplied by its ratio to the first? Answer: -0.18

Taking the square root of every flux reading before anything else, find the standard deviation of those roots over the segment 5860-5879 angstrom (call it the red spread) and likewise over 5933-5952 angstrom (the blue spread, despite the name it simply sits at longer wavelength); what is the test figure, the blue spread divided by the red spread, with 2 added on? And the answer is 2.7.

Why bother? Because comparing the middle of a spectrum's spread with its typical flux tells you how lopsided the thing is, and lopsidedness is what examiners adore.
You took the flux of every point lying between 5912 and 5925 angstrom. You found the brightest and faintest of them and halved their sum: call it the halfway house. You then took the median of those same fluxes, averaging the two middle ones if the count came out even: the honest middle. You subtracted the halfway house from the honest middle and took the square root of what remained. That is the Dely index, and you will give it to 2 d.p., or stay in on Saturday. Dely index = 0.30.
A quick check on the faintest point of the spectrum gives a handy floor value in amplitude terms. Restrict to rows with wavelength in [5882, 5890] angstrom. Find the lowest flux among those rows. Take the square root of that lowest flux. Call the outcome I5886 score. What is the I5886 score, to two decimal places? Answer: 2.30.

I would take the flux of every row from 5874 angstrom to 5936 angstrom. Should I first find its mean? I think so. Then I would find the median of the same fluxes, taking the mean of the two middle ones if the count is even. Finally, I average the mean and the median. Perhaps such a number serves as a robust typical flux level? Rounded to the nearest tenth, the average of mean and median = 6.4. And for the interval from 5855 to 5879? 6.7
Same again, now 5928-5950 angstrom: 6.8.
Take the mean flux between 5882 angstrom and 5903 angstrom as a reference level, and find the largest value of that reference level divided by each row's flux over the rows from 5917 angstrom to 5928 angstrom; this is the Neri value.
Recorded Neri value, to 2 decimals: 0.82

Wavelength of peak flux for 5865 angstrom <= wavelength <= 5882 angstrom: 5874.87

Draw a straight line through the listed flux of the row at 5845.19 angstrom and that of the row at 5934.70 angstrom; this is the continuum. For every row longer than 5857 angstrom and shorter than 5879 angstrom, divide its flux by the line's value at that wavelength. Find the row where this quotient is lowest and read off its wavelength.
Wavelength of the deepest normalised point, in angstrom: 5866.76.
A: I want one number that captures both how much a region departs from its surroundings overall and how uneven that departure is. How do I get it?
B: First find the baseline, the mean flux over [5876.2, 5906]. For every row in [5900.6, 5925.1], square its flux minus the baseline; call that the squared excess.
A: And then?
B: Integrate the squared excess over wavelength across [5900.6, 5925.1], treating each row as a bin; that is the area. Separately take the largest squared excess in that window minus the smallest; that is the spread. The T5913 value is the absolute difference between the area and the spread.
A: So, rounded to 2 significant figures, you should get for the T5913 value 12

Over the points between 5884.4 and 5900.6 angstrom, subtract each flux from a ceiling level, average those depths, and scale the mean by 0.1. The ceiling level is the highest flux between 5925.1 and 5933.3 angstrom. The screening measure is 0.16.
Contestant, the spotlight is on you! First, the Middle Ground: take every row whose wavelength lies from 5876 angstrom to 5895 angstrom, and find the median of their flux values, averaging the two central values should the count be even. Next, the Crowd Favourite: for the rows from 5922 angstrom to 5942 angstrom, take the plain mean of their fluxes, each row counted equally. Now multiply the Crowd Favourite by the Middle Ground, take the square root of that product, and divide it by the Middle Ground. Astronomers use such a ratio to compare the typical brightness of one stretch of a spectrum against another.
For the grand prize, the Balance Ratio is 1.07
